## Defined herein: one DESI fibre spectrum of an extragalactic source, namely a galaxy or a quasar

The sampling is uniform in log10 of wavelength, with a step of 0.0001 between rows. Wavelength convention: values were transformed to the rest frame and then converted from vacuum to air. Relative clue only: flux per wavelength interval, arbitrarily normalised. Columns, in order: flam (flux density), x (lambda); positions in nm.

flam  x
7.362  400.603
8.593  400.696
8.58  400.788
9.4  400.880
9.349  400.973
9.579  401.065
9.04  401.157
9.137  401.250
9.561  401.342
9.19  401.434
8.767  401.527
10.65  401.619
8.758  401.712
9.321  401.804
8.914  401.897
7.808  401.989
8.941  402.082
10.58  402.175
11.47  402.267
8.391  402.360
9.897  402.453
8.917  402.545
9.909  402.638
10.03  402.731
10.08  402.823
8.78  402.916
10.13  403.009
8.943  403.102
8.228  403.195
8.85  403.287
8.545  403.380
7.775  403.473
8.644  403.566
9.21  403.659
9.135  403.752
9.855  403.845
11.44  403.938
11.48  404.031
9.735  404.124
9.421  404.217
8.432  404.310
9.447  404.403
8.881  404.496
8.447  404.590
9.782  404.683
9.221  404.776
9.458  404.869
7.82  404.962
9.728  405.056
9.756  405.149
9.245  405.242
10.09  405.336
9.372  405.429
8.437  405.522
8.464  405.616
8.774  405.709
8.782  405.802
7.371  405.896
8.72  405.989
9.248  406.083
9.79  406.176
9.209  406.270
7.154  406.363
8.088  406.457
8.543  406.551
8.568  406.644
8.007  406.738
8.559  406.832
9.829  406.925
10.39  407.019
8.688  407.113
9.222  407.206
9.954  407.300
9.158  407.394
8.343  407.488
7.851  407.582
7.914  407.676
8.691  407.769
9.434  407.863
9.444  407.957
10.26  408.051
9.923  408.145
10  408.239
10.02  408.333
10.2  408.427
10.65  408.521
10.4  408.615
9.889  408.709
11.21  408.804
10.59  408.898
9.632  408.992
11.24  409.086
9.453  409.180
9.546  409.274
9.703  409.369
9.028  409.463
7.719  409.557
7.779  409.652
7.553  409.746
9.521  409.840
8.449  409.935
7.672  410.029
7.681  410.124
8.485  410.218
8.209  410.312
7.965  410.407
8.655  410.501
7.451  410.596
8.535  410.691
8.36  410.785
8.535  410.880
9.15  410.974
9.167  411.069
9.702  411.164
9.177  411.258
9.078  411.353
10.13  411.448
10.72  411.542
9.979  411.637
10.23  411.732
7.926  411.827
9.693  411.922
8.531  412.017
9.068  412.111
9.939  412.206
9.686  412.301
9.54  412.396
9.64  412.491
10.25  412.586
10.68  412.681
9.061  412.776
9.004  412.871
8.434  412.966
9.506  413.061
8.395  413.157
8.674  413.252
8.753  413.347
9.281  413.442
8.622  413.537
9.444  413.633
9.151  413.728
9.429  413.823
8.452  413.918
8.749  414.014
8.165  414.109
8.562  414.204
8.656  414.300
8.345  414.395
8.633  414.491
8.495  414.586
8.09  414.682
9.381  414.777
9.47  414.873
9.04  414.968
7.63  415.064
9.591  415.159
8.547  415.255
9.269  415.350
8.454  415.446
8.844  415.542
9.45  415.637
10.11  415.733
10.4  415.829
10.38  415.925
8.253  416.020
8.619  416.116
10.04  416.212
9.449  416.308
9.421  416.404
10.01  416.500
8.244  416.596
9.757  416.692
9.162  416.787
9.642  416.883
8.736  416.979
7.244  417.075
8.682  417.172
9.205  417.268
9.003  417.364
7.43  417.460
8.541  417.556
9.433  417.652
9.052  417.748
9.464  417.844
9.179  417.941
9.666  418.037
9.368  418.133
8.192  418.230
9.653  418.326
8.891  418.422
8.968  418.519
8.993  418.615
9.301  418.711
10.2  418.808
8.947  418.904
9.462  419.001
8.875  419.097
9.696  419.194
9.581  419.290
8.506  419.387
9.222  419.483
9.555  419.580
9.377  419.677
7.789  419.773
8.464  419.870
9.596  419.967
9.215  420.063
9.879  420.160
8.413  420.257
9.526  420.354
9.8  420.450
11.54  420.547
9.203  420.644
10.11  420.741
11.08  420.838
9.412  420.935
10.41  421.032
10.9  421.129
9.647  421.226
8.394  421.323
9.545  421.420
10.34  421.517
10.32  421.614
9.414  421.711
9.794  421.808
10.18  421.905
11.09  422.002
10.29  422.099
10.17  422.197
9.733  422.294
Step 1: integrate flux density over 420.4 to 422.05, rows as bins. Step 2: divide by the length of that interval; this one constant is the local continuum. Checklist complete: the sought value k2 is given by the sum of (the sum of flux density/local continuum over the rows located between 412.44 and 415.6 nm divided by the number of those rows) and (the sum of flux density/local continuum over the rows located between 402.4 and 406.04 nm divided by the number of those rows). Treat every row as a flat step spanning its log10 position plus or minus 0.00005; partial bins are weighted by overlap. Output 1.80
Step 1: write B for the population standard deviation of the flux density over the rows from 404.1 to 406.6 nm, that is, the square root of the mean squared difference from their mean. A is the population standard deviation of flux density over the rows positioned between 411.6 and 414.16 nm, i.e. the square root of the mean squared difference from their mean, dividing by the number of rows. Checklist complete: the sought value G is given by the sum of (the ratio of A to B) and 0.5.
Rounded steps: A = 0.68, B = 0.74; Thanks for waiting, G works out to 1.42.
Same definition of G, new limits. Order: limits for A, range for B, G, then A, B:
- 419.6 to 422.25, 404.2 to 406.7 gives 1.69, 0.86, 0.73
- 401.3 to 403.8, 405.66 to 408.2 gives 1.53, 0.86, 0.83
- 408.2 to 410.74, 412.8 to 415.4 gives 2.84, 1.16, 0.49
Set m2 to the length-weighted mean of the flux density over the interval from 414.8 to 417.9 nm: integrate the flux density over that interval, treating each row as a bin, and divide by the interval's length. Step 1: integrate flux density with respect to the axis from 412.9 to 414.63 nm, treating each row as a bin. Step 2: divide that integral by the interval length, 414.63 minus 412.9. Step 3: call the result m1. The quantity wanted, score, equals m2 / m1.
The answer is 1.04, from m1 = 8.77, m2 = 9.1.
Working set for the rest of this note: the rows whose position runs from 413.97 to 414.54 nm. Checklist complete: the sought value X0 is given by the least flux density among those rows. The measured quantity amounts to 8.165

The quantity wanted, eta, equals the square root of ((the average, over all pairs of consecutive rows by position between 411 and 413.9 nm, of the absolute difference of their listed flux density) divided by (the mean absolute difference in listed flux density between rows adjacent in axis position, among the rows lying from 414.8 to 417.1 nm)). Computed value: 0.87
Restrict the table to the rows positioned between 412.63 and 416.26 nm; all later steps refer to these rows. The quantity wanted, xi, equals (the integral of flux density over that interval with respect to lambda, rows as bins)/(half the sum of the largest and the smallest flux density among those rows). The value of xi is 3.6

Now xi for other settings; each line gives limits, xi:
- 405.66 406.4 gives 0.8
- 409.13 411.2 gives 2.1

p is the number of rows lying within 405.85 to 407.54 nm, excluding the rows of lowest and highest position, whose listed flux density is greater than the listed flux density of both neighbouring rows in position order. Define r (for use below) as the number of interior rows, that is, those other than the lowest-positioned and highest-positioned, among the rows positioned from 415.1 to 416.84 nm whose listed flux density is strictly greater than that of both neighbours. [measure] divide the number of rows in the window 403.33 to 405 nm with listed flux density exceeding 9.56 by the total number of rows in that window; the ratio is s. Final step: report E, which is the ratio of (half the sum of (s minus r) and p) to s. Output -1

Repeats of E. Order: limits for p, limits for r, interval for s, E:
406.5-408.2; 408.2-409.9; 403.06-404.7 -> -1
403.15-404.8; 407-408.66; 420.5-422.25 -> 2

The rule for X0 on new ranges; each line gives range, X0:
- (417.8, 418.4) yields 8.192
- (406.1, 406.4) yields 7.154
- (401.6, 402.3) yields 7.808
